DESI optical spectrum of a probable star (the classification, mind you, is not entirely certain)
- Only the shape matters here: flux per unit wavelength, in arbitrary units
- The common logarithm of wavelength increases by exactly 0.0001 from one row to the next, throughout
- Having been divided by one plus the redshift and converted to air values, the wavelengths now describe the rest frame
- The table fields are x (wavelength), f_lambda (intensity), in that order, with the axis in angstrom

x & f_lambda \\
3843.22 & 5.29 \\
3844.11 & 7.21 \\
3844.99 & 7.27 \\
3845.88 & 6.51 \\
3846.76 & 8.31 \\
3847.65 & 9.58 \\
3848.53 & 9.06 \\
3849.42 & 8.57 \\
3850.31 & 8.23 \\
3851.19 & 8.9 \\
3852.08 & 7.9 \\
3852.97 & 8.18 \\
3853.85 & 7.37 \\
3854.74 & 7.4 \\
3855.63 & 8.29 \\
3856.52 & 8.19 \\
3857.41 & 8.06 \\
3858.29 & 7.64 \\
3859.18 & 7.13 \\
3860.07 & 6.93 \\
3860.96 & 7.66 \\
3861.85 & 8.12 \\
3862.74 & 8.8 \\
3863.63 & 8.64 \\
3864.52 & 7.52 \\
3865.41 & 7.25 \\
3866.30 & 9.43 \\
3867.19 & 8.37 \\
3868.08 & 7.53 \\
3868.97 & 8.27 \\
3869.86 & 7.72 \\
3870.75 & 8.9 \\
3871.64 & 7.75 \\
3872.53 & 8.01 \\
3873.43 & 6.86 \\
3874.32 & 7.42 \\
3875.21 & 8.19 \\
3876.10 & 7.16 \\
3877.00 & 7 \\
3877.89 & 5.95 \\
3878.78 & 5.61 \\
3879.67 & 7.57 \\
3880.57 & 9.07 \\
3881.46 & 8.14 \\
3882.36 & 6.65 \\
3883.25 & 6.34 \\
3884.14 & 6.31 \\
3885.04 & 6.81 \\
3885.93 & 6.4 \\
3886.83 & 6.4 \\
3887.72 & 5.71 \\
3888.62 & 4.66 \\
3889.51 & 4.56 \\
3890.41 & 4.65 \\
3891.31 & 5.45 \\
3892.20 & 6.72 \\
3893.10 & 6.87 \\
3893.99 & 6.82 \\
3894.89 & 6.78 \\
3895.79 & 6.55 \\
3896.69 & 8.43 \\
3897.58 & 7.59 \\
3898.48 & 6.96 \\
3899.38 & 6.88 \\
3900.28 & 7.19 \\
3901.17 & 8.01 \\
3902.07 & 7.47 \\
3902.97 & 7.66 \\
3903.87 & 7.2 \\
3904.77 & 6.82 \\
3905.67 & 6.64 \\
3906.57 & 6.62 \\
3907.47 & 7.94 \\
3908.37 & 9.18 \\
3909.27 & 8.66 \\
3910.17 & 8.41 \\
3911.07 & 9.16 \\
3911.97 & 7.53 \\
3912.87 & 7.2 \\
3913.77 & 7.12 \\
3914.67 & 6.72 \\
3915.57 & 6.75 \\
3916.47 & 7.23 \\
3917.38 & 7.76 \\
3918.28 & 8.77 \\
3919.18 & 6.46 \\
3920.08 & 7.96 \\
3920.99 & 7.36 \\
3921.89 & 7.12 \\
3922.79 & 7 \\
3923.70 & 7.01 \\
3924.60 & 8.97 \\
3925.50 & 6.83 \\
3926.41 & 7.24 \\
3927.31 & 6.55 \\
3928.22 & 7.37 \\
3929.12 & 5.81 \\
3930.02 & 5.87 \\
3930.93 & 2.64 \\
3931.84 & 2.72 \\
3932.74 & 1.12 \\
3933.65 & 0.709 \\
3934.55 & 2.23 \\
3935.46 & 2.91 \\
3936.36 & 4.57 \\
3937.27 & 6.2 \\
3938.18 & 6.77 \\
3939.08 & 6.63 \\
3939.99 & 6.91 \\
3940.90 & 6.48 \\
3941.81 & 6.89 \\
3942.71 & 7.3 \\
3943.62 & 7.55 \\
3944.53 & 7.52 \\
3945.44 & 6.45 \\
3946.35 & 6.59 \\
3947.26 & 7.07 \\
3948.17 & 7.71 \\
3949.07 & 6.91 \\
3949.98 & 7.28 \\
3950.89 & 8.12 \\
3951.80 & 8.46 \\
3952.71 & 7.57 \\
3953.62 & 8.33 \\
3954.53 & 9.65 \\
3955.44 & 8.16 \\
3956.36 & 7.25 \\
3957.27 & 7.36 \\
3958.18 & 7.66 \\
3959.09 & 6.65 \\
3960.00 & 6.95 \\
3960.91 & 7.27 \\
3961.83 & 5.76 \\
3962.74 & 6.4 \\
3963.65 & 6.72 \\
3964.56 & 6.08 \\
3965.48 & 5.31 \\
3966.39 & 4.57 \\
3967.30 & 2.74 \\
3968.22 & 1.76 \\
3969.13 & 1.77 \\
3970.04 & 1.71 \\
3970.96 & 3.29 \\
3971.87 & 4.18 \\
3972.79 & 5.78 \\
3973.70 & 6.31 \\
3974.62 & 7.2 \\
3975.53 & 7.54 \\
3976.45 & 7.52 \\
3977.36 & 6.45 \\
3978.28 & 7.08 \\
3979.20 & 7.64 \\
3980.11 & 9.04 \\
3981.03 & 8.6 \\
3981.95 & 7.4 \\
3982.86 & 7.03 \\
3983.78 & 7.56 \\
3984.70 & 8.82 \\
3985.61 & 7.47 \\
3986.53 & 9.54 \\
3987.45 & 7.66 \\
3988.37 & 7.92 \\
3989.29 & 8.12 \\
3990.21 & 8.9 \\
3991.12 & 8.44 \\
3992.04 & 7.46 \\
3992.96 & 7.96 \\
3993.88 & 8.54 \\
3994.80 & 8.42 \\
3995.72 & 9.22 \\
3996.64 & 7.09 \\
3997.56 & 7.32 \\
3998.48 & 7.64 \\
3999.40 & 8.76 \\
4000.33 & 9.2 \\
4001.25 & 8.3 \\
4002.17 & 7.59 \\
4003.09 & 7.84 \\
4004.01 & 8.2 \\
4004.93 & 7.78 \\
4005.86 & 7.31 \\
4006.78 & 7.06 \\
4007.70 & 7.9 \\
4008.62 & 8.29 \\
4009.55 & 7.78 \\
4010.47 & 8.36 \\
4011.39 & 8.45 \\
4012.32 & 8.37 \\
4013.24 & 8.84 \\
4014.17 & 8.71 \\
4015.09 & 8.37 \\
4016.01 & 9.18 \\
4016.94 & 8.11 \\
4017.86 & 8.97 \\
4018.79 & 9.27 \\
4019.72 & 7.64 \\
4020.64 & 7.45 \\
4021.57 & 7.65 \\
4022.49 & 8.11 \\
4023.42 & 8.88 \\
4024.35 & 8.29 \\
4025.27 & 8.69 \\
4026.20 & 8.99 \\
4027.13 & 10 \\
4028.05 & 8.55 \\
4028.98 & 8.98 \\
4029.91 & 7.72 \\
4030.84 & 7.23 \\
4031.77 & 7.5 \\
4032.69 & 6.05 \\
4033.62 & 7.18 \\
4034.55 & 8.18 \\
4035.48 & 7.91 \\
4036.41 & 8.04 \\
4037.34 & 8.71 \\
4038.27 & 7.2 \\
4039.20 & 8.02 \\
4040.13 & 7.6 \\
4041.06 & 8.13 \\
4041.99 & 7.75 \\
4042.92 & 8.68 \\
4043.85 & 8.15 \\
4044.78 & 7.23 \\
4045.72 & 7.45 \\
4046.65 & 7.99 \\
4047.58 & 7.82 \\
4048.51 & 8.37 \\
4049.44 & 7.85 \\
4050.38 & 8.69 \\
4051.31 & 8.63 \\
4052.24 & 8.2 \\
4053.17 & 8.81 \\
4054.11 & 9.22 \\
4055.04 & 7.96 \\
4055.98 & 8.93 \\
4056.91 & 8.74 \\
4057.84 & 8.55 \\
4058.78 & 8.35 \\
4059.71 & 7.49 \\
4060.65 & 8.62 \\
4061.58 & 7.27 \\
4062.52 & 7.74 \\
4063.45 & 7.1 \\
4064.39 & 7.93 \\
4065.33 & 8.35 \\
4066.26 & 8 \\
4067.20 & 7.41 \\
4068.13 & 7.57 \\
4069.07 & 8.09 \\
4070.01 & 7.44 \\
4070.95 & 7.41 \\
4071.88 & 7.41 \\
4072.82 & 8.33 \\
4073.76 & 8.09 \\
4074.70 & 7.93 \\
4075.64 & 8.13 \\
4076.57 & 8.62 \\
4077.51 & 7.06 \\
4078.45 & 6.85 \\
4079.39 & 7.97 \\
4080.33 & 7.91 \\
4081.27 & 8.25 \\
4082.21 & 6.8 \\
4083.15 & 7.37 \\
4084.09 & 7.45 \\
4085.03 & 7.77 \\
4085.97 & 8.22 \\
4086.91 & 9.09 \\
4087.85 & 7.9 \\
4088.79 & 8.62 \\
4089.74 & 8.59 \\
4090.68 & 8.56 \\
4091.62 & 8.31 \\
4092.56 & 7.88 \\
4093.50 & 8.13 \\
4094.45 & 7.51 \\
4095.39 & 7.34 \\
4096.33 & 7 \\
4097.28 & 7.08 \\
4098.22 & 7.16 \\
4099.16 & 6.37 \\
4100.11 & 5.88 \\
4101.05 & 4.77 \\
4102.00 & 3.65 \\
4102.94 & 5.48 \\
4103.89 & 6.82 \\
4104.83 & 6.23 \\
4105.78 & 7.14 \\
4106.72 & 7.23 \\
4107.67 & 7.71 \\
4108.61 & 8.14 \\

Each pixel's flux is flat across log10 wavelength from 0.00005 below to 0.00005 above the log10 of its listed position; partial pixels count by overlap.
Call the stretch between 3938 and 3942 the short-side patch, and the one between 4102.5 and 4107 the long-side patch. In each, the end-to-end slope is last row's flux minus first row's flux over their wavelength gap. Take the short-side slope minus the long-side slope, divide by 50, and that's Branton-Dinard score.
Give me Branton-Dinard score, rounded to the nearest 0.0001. -0.0086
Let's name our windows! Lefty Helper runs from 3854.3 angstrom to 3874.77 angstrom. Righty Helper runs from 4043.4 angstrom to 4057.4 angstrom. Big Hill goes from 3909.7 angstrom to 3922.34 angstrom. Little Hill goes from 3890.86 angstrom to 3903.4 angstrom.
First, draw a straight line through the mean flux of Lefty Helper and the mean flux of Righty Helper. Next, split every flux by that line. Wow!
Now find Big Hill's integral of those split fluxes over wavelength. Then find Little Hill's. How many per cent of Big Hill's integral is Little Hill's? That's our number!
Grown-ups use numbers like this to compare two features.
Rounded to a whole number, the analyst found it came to 94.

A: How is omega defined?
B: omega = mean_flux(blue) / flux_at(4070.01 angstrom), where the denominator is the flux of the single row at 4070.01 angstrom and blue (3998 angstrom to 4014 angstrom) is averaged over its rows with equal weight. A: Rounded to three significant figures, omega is 1.09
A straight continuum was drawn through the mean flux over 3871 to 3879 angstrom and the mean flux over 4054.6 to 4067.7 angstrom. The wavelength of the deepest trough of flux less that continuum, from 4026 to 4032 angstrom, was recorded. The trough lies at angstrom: 4030.84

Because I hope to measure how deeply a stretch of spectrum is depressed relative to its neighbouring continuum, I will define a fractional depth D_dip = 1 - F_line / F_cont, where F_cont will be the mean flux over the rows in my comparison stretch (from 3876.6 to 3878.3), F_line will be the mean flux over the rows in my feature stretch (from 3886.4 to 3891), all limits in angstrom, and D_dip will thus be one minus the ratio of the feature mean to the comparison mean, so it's 0.20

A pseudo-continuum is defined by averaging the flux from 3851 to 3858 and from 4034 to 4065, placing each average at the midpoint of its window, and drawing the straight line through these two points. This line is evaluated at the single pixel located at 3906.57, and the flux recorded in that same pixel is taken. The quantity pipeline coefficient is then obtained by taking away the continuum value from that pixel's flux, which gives -1.4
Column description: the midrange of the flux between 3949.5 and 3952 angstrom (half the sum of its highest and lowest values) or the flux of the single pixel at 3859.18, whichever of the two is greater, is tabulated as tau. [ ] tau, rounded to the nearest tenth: 7.9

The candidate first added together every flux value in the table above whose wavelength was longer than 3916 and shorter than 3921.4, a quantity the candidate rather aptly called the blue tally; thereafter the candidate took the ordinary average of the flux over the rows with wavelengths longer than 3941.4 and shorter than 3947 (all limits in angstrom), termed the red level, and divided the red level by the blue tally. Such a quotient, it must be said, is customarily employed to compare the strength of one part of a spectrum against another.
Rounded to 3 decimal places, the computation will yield 0.155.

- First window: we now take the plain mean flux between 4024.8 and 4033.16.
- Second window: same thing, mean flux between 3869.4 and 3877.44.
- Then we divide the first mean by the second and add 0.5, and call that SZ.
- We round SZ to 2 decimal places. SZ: 1.57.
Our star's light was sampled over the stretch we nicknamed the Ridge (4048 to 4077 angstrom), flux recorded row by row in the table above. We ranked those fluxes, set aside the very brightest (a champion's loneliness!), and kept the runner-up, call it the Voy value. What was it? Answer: 8.93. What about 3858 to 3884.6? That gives 9.07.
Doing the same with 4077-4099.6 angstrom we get 8.62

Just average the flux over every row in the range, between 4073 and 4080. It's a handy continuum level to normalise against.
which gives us 7.8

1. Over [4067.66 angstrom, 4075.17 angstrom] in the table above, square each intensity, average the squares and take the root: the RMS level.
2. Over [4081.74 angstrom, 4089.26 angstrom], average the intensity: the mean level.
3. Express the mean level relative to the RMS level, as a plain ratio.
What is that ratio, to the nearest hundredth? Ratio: 1.01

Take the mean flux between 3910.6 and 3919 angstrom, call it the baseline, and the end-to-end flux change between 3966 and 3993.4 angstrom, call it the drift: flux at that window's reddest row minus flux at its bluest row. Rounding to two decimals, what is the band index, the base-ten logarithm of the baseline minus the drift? 0.62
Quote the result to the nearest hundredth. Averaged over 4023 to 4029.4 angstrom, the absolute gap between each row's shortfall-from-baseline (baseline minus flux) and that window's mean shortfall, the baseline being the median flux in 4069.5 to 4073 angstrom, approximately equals 0.35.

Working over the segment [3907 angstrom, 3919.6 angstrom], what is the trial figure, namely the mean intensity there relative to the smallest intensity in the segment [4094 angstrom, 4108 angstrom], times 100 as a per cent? 213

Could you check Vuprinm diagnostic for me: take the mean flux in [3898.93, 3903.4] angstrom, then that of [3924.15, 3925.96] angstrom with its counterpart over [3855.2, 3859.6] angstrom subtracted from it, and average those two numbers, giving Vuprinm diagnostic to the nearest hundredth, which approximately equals 3.74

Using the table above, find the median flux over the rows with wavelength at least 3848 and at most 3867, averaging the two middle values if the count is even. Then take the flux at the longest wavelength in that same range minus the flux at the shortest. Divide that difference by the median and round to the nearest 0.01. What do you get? 0.05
